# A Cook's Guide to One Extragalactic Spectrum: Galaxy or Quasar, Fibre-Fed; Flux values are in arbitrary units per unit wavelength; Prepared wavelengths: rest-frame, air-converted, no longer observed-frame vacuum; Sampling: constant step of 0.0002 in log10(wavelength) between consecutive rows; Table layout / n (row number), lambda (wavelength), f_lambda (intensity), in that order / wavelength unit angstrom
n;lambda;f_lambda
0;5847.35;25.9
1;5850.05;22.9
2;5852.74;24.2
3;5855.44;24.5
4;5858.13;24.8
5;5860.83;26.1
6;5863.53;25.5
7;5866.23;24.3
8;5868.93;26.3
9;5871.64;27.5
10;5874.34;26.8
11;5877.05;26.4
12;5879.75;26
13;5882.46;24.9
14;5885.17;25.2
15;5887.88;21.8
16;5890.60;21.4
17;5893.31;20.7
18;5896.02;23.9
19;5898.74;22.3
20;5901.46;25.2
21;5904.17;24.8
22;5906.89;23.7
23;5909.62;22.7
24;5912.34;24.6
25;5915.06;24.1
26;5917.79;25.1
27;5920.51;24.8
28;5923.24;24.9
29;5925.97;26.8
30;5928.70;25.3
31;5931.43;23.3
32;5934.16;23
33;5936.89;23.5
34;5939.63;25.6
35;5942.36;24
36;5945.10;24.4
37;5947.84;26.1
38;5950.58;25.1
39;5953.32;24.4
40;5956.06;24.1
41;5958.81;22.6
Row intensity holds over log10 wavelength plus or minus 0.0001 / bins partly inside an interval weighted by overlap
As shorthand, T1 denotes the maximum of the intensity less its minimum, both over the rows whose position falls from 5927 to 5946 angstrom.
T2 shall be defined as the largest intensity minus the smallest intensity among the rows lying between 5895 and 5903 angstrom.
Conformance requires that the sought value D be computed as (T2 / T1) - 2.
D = -0.88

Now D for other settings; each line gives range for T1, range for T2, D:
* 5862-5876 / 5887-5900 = -1.00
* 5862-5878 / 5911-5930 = -1.16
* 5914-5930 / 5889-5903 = -0.33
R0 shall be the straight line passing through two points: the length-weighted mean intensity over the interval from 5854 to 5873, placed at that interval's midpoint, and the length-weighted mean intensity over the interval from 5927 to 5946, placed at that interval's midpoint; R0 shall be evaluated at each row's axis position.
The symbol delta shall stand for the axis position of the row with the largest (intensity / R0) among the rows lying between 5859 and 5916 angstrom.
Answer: 5871.64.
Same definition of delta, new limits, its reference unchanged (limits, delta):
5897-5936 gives 5925.97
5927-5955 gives 5947.84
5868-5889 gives 5871.64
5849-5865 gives 5860.83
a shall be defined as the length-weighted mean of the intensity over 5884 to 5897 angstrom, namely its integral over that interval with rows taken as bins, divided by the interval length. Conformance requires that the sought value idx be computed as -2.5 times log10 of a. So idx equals -3.38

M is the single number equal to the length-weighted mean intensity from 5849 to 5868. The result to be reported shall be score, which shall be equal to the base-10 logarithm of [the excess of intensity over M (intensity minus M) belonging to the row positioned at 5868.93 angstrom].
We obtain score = 0.2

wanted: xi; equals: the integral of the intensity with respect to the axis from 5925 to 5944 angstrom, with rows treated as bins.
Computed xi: 465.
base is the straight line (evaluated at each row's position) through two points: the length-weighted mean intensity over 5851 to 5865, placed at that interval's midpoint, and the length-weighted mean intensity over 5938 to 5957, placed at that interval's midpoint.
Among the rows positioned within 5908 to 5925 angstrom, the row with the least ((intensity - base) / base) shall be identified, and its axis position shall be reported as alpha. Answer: 5909.62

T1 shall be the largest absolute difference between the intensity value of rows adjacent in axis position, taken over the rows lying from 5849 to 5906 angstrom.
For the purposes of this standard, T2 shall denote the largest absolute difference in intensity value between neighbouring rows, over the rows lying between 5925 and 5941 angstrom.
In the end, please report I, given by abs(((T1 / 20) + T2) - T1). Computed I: 1.13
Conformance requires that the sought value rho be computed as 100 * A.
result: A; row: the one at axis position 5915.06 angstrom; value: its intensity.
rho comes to 2410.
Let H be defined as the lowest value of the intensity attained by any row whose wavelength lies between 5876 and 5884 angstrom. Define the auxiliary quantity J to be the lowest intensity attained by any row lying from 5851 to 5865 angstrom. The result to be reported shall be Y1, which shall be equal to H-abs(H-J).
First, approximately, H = 24.9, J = 24.2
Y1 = 24.2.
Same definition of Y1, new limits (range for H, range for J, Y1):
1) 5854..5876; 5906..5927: 22.7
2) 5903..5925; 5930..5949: 22.4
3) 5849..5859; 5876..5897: 20.7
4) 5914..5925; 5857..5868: 23.9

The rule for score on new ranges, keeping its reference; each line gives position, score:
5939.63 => 0.0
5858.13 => -1.0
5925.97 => 0.3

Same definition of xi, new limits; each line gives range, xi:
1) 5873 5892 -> 468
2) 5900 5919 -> 462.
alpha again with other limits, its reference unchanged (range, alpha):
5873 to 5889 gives 5887.88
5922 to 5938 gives 5934.16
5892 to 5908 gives 5893.31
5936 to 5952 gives 5936.89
